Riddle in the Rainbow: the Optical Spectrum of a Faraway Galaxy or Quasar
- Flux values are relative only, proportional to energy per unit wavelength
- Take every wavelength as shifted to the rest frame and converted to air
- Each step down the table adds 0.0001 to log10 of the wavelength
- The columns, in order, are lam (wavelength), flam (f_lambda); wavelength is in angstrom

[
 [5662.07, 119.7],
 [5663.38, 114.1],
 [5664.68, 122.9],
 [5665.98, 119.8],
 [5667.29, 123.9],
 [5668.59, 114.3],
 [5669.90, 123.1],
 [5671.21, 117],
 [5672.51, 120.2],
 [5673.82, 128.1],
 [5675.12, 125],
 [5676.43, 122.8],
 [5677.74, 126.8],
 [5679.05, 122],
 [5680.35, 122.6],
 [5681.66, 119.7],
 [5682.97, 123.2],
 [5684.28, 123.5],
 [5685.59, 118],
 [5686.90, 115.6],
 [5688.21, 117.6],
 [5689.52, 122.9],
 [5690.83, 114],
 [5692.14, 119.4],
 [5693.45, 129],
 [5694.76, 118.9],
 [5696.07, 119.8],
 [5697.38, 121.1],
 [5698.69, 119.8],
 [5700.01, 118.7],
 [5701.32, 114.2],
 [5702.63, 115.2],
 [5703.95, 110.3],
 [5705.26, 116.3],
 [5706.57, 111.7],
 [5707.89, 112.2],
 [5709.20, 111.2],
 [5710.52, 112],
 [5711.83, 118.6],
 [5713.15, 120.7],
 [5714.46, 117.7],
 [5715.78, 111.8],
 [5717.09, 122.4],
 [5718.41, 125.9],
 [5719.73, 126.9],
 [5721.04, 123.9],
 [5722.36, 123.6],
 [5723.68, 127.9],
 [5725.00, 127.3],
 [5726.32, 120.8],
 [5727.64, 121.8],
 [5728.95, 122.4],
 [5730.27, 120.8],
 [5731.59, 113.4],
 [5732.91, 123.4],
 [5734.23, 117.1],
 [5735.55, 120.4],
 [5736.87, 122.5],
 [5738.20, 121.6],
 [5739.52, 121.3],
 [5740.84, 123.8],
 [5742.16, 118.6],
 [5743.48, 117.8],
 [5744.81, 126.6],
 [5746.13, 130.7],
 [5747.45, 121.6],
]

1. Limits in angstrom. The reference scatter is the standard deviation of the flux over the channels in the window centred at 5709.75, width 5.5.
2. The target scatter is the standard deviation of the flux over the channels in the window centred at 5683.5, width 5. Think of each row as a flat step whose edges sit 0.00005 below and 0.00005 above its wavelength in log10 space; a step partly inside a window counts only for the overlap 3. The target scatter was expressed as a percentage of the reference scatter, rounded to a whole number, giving 79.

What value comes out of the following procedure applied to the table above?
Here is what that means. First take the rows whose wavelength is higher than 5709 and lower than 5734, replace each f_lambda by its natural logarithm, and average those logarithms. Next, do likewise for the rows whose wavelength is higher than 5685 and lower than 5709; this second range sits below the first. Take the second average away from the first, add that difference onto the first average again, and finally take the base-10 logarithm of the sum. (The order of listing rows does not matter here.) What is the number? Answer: 0.683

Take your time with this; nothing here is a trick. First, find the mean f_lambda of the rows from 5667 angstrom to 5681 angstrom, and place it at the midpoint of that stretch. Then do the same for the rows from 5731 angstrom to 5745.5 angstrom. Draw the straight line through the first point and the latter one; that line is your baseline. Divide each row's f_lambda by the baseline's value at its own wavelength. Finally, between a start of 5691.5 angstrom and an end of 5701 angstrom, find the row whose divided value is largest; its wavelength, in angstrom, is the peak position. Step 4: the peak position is 5693.45 angstrom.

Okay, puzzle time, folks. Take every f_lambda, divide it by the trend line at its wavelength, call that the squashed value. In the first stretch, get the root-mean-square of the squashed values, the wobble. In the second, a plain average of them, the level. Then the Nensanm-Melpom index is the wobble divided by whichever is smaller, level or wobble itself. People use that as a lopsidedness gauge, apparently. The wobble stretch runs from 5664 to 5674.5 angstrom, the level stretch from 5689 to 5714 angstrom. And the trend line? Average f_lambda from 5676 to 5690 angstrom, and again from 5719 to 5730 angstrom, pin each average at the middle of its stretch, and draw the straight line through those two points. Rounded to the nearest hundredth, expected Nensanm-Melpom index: 1.05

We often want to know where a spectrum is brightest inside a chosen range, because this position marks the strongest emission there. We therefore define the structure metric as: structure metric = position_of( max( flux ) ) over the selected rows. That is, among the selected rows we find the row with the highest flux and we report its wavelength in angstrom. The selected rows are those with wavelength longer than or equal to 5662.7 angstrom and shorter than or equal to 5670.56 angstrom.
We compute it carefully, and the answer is 5667.29 angstrom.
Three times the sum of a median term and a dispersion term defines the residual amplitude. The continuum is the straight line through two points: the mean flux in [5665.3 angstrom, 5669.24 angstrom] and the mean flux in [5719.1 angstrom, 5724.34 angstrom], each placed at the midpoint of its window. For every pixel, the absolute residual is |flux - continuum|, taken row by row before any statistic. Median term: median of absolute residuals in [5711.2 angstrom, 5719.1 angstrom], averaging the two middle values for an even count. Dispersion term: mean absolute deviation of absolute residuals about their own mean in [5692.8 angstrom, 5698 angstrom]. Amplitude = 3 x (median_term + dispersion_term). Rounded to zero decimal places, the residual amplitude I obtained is 19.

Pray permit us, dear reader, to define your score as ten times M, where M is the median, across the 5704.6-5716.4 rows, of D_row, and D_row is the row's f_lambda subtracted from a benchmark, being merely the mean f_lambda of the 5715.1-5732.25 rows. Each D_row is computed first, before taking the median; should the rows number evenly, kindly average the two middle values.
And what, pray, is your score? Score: 100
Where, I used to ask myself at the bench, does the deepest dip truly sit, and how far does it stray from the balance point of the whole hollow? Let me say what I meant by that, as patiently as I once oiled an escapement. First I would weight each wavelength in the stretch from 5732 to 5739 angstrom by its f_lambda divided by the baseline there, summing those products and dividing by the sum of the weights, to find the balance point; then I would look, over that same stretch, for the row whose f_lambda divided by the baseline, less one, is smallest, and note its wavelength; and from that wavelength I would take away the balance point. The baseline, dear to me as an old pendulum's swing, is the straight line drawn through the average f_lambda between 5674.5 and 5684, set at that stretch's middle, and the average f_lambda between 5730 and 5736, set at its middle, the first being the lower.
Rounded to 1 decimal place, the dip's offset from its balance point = -1.3 angstrom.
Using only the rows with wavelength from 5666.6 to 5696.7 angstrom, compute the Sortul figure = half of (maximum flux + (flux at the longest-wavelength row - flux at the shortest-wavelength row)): 62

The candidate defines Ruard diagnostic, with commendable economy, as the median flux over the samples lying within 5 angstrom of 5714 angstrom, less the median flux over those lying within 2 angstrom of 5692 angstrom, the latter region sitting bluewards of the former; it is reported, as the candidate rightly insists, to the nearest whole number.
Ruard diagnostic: -1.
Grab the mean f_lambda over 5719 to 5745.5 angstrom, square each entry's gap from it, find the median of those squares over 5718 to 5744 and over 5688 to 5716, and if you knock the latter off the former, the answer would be -24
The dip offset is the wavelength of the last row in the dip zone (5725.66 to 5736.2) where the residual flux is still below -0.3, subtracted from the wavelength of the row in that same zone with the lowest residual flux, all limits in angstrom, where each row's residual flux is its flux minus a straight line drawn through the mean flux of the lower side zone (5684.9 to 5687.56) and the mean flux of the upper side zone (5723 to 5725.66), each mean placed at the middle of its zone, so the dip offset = -4.0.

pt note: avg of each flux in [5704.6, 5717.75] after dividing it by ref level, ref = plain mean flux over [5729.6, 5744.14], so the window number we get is 0.962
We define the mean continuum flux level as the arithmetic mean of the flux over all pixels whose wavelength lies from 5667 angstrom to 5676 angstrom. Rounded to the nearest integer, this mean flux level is 122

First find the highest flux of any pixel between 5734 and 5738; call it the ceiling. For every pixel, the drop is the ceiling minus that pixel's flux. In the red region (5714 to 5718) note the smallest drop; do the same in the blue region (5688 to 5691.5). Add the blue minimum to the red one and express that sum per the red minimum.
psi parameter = -3.0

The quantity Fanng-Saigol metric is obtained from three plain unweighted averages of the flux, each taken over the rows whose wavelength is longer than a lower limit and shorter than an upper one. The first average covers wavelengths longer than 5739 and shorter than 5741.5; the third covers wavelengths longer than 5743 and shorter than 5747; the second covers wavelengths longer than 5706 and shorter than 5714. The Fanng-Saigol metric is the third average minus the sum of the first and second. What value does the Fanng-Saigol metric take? -112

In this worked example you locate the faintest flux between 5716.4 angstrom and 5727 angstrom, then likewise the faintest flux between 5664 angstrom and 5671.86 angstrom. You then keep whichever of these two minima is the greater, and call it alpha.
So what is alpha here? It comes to 121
